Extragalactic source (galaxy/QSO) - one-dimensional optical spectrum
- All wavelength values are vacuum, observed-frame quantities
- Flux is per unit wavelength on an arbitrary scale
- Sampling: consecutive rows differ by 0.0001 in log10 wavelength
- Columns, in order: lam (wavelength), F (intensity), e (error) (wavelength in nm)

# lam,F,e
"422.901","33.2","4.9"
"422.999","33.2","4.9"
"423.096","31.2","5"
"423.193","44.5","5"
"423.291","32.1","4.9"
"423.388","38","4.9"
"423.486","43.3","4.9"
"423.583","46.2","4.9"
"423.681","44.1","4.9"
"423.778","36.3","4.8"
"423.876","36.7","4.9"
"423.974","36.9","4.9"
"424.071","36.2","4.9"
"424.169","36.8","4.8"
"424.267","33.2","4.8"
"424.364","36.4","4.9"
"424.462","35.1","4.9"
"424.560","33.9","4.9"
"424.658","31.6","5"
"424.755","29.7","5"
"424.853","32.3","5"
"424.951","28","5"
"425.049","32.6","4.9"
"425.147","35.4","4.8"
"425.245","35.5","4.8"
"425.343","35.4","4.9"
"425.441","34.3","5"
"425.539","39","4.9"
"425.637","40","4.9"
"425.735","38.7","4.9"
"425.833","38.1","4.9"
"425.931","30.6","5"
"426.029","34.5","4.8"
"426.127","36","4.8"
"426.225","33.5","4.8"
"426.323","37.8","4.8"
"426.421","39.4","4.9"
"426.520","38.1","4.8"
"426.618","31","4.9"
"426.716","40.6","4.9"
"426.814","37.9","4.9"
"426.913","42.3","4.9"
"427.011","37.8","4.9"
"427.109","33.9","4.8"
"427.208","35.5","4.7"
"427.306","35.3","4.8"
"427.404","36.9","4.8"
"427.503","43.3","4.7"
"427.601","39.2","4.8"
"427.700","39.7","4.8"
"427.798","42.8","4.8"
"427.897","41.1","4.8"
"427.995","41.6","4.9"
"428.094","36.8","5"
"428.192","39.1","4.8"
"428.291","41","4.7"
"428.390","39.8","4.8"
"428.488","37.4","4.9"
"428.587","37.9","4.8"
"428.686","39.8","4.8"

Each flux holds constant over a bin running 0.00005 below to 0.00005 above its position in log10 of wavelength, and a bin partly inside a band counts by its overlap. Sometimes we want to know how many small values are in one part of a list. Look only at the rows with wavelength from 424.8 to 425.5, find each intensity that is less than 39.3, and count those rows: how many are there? 7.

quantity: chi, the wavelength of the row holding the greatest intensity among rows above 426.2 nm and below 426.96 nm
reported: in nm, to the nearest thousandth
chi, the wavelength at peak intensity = 426.913 nm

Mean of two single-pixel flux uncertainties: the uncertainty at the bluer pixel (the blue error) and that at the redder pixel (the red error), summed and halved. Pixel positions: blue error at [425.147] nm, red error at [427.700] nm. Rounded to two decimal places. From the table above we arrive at 4.80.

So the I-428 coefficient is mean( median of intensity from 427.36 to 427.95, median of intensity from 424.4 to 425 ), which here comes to 36.2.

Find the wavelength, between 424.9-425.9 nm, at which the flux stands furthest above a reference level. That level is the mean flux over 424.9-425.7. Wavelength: 425.637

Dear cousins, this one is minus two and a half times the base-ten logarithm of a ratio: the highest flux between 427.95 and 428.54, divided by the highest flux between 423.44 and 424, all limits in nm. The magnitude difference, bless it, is 0.11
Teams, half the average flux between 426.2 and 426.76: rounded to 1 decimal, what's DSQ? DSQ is 18.4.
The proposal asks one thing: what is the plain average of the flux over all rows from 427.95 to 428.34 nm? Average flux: 39.6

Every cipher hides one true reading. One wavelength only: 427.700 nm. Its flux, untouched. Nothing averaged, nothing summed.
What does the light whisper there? 39.7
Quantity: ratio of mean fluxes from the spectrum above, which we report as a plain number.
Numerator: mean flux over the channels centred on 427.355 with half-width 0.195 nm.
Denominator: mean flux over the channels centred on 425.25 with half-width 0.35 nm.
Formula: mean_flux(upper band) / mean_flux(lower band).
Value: 1.10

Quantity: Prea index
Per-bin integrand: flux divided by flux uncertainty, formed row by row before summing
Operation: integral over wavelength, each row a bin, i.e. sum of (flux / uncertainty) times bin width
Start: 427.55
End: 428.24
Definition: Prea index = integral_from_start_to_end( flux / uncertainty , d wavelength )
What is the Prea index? 5.7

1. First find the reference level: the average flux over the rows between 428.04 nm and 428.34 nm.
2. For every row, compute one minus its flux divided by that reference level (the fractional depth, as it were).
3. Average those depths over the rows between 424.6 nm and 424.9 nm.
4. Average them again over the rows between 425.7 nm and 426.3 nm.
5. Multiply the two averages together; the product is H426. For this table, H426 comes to 0.019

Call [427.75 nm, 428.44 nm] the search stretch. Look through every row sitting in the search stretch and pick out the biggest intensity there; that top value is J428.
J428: 42.8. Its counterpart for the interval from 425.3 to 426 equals 40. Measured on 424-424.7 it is 36.8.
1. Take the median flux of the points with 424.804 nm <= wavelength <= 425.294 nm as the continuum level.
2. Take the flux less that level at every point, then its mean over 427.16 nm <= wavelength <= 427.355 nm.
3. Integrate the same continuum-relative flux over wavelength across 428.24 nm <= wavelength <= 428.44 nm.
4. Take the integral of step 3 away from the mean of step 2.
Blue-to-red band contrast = 1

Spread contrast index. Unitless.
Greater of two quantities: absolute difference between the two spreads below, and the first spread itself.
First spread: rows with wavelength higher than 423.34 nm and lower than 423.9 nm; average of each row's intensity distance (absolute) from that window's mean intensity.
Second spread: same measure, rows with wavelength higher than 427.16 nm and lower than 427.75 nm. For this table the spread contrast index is 3.8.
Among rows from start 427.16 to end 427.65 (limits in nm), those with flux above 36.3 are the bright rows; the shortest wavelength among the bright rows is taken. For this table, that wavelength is 427.404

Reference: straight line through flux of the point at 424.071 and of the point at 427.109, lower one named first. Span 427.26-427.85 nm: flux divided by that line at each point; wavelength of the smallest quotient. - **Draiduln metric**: 427.306 nm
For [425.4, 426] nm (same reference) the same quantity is 425.931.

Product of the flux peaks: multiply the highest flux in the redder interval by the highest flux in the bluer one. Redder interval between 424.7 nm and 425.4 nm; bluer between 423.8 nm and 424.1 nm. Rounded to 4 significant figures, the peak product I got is 1310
